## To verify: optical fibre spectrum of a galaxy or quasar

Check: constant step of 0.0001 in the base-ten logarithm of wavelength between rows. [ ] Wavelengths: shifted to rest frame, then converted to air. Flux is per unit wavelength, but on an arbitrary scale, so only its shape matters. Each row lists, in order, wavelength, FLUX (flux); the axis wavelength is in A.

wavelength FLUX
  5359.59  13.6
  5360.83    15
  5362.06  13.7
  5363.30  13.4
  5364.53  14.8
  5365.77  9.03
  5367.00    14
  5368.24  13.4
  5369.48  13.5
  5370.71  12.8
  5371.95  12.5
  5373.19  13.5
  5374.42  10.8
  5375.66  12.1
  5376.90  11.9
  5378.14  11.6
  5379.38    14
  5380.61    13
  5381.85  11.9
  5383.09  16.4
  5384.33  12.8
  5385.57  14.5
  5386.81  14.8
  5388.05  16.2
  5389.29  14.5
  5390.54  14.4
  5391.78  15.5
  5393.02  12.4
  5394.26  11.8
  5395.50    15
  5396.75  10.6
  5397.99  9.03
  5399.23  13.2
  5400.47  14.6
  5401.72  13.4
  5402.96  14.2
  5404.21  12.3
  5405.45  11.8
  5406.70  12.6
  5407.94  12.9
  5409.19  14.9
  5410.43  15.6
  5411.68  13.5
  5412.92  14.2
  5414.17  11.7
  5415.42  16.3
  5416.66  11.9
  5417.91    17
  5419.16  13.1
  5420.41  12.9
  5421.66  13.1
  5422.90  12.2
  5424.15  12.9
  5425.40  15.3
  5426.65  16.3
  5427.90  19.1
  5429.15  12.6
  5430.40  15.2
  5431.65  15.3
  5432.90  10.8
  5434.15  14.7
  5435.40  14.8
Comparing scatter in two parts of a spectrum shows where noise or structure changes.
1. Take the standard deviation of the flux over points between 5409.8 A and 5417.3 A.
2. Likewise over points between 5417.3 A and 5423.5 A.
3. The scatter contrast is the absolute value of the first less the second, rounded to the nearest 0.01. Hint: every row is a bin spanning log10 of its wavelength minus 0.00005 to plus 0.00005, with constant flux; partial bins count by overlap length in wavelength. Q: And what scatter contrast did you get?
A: 0.02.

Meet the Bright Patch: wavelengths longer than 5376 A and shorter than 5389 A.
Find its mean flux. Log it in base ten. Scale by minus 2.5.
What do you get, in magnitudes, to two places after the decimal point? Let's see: -2.84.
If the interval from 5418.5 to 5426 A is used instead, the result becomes -2.81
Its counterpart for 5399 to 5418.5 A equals -2.85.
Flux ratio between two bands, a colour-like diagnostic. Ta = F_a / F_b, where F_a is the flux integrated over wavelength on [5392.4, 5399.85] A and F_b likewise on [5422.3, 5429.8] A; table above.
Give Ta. 0.810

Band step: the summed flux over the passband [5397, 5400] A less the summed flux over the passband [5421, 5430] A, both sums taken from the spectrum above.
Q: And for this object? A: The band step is -79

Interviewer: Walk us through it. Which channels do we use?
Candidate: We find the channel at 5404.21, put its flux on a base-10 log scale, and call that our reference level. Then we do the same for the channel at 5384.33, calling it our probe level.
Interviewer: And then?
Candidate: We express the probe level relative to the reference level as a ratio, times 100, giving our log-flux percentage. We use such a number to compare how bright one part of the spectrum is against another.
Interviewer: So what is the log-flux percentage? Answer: 102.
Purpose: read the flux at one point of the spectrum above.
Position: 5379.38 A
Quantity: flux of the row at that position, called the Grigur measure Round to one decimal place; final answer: 14.0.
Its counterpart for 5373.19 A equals 13.5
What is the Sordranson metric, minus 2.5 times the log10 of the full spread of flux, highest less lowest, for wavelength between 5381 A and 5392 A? -1.6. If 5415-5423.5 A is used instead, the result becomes -1.8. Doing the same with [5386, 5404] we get -2.1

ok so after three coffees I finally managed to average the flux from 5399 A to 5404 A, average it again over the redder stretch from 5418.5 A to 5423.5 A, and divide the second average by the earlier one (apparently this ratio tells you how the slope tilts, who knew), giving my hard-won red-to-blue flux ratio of 0.93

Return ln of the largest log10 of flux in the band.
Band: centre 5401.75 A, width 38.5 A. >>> 0.207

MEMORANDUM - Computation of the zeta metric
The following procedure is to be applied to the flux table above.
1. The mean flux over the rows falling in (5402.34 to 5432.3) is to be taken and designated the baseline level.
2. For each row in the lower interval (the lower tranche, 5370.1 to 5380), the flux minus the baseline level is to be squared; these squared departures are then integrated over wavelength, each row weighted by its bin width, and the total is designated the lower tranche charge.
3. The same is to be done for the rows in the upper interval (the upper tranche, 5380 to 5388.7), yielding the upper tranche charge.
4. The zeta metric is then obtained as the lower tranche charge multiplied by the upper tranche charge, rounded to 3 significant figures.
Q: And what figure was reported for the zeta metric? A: 809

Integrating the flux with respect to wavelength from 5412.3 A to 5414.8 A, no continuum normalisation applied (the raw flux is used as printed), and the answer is 32.3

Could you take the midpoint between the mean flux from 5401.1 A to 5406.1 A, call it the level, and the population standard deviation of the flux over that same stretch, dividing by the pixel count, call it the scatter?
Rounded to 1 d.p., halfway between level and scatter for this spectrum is 6.9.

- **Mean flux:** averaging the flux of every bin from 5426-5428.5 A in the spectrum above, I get 17.7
